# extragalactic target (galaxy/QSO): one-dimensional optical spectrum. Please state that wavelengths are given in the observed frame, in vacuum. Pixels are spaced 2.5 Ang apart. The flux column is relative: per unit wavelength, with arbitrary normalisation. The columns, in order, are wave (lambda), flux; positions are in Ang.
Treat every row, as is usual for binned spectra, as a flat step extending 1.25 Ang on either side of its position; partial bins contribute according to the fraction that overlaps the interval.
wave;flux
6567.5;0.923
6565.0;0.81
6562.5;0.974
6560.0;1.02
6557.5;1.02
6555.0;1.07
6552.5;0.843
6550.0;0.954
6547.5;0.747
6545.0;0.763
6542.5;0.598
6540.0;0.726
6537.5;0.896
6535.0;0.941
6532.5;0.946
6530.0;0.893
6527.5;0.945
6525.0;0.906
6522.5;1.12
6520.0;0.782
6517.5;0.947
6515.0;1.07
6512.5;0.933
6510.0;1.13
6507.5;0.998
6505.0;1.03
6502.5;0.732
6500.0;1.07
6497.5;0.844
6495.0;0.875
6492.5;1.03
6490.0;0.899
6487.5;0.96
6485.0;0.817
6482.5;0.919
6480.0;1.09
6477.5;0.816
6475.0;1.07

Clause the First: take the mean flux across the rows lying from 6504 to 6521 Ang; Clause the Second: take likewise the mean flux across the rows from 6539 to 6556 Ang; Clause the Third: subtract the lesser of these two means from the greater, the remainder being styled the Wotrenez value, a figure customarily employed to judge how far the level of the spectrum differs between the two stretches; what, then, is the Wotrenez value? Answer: 0.17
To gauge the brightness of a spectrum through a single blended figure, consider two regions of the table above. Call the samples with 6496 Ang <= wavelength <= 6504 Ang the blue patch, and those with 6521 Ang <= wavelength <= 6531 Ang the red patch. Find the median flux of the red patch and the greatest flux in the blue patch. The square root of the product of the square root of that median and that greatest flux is 1.015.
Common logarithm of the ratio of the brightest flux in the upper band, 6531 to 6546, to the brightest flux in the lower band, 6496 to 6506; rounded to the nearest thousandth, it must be -0.053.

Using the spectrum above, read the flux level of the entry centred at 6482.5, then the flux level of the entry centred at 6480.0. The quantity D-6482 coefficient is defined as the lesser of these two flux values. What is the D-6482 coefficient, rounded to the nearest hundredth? 0.92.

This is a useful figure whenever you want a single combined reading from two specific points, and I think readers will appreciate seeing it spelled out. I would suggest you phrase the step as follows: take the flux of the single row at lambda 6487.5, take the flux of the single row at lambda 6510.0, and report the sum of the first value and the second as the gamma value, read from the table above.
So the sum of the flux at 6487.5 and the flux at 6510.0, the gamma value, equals 2.09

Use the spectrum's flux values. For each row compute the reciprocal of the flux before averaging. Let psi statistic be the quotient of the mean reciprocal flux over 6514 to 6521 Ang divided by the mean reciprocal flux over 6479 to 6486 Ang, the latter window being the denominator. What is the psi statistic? 1.01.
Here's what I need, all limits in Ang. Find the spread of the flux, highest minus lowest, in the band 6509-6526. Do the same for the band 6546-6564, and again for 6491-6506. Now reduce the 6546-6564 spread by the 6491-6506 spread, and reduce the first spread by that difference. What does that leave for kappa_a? 0.36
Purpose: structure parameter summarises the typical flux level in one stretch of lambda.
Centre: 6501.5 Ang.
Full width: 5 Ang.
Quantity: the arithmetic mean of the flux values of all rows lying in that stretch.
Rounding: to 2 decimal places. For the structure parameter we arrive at 0.90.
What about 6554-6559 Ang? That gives 1.04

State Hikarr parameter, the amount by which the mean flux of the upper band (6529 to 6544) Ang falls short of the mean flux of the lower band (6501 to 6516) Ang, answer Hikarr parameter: 0.15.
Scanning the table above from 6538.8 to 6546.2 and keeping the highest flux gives 0.763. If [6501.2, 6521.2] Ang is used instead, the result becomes 1.13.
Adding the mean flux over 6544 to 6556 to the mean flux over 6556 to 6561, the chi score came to 1.90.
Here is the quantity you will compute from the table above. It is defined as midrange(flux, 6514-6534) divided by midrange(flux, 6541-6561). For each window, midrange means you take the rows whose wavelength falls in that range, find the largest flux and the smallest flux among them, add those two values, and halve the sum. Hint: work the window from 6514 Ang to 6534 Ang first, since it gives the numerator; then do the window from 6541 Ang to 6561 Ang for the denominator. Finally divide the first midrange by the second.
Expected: 1.14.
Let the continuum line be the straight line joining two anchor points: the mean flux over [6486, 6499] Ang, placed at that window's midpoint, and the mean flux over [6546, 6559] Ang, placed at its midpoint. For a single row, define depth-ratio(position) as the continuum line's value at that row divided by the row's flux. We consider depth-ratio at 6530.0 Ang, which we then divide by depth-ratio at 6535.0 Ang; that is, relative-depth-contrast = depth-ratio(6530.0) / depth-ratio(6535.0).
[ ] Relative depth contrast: 1.05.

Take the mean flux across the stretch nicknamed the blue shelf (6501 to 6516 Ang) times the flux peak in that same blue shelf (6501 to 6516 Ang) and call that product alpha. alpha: 1.11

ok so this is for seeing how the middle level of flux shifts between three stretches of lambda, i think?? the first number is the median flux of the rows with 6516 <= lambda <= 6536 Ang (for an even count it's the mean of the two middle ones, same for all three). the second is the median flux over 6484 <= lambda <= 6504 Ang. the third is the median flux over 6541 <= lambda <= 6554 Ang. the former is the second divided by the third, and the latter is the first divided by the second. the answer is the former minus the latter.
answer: 0.10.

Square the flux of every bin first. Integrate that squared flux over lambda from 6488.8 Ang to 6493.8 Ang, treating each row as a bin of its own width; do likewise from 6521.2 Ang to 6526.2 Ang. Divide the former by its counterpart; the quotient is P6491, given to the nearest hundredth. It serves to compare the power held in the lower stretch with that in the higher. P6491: 0.90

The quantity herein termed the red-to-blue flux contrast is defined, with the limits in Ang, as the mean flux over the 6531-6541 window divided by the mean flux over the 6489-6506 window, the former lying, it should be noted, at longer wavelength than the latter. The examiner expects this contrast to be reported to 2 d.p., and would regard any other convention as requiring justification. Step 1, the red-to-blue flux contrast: 0.95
